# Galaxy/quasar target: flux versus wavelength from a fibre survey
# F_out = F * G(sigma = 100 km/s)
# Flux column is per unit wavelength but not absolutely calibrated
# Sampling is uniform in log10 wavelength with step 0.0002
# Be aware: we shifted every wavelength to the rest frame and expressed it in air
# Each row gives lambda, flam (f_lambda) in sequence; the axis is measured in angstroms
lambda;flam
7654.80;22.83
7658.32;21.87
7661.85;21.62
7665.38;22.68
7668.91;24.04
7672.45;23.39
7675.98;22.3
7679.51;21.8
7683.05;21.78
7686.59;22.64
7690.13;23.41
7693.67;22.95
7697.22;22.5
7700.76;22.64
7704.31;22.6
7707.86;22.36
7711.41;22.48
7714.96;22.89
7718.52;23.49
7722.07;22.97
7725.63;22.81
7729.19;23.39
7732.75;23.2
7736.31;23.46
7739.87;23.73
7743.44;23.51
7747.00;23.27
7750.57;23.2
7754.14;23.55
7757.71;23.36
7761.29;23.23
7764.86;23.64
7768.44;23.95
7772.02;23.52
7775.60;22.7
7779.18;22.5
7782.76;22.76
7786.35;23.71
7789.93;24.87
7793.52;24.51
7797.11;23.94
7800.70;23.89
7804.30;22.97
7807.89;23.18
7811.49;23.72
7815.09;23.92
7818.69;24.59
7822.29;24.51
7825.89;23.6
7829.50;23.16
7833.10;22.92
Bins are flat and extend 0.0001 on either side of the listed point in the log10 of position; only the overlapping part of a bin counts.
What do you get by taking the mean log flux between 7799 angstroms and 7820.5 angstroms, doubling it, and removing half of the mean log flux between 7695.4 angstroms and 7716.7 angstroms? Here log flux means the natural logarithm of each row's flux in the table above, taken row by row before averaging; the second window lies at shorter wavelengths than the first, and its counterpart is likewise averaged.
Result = 4.77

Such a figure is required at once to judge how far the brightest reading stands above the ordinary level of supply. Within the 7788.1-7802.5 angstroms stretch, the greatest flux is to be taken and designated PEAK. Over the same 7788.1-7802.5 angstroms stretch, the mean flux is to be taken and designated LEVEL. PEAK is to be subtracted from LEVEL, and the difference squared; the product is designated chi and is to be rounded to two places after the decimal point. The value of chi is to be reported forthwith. 0.32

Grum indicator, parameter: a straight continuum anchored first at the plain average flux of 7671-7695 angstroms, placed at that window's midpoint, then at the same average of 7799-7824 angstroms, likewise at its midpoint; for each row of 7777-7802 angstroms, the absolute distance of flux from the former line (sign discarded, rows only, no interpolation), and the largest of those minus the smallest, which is 1.13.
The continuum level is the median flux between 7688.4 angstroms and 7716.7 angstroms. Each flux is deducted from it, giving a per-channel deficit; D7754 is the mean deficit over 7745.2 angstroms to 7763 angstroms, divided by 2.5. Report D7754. -0.28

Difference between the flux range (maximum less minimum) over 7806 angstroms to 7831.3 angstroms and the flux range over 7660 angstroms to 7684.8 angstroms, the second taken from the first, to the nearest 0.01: -0.99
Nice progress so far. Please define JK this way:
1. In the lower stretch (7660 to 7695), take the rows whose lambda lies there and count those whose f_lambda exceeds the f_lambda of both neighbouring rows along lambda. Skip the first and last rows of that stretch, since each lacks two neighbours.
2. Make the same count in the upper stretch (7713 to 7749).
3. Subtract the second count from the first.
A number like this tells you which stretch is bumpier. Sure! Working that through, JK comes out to -1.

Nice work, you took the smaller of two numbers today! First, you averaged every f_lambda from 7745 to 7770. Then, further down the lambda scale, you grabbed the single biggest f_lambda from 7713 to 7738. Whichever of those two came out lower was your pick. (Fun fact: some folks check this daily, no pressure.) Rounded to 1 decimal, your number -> 23.5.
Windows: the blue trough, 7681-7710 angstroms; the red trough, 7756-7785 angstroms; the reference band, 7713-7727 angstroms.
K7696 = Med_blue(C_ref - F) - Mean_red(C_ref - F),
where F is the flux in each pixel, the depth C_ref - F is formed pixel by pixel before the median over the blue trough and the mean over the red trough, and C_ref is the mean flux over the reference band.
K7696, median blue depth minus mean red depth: 0.6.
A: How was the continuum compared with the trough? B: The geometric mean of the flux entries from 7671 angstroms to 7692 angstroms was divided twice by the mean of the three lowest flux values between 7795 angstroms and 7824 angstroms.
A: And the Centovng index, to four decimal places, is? 0.0416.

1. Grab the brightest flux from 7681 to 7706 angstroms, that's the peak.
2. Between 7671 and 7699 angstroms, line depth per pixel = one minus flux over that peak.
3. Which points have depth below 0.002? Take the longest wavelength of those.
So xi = 7690.13 angstroms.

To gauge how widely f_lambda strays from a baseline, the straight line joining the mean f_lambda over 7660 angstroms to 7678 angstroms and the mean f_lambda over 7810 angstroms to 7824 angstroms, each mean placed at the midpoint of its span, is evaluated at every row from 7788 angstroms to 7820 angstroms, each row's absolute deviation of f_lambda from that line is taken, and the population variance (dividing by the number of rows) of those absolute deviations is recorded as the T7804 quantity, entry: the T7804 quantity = 0.12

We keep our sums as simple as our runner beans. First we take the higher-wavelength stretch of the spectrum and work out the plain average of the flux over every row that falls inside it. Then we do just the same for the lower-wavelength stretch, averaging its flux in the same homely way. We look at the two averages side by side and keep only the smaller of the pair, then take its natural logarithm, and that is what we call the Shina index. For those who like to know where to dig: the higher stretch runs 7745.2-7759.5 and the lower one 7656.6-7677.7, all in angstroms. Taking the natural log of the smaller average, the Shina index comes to 3.12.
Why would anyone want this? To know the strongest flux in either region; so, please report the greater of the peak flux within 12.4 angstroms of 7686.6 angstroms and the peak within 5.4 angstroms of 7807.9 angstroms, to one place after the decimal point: 23.7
